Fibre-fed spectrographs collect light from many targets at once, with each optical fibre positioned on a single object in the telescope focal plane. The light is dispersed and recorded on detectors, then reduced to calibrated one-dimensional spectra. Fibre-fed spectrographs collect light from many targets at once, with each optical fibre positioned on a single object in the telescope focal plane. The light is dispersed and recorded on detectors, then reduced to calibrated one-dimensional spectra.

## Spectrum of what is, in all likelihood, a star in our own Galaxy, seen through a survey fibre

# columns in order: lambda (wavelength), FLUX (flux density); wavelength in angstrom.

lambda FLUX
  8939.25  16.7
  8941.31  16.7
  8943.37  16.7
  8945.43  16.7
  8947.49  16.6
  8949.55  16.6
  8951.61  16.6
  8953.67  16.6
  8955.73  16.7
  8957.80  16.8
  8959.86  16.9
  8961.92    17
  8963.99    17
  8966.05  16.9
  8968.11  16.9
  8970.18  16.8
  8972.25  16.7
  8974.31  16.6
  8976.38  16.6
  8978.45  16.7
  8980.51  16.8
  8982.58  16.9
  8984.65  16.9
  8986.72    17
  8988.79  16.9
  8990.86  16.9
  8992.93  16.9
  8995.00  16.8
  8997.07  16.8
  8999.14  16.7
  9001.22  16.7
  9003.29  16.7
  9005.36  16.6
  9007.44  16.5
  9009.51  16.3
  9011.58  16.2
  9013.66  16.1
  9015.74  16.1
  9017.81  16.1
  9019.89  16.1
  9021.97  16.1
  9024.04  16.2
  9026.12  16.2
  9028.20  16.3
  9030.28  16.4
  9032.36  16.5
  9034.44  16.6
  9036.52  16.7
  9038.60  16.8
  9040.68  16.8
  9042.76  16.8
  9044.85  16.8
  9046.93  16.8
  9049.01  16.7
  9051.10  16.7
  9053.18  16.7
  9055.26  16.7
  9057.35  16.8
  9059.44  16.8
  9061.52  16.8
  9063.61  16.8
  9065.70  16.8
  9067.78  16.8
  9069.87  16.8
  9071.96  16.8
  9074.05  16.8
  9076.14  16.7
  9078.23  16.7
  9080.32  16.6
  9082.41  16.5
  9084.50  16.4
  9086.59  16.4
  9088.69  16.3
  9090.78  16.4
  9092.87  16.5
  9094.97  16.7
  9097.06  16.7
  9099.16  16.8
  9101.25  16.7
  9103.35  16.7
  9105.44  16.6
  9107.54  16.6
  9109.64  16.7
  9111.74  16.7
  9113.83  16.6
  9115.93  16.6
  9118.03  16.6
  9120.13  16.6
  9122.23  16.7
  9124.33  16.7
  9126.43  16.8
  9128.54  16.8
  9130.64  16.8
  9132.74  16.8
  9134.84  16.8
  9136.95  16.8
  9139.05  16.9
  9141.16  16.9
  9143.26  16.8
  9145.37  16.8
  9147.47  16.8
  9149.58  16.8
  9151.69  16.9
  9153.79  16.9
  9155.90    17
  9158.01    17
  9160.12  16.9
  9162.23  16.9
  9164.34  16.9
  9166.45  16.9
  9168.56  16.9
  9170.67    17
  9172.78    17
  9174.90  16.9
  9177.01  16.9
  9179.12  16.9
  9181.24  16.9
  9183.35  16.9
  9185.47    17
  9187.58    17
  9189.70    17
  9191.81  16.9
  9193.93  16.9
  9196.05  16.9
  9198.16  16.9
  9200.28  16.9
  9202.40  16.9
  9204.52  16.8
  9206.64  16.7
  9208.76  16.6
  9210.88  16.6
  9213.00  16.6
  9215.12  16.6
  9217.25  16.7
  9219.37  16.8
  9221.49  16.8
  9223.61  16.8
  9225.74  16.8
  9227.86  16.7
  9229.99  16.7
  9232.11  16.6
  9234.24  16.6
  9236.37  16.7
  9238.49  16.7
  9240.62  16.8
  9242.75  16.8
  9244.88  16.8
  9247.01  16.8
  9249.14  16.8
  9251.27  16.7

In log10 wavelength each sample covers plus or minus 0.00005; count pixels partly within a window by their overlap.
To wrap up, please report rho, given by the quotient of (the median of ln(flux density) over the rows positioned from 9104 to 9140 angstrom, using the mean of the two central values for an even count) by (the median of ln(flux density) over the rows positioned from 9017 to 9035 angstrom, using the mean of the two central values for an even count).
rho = 1.011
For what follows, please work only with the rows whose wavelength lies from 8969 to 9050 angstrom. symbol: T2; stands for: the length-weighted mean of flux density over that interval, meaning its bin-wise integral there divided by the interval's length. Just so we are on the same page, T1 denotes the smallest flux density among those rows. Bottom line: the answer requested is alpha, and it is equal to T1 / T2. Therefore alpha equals 0.970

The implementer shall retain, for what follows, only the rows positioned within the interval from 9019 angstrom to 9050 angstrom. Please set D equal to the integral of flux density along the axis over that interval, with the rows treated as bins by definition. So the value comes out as 512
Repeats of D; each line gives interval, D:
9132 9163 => 523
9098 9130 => 534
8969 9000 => 521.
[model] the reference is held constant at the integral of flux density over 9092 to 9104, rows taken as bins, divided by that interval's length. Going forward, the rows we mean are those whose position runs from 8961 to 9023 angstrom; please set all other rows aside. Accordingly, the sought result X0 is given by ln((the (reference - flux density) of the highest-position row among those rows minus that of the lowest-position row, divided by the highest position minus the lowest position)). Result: -4.20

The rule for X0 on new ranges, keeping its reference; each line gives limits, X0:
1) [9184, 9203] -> -5.13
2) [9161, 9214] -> -5.13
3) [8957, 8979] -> -5.33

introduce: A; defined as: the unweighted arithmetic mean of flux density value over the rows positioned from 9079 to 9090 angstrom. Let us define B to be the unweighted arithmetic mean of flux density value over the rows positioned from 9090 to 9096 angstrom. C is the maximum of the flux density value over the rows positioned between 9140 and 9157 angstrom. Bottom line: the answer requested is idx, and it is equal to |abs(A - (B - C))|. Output 16.9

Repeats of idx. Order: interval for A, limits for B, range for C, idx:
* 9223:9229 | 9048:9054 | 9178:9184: 17.0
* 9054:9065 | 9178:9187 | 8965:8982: 16.8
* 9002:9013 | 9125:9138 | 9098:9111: 16.5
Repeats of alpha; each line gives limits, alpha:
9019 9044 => 0.978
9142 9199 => 0.993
